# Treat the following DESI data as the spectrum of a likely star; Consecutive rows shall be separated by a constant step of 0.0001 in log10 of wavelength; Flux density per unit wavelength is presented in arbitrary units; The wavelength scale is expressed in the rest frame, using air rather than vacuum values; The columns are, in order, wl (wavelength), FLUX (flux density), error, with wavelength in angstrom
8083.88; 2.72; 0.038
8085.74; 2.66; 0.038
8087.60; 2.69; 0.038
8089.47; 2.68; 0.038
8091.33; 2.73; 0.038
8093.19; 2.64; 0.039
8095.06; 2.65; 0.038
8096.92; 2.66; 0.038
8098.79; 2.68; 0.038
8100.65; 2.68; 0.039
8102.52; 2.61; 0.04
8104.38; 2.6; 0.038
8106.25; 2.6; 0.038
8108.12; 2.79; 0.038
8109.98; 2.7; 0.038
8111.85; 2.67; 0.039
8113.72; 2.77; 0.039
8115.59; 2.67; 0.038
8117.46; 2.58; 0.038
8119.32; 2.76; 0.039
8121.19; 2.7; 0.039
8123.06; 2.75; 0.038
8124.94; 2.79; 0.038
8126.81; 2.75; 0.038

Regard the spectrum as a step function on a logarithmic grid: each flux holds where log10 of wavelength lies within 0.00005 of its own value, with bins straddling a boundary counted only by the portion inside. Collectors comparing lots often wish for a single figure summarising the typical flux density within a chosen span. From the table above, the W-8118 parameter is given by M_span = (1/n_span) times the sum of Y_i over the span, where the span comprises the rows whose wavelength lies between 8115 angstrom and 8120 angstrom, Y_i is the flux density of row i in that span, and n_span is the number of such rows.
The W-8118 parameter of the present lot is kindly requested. 2.67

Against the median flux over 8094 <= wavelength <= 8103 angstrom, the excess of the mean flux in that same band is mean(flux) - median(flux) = -0.004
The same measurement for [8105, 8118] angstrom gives 0.013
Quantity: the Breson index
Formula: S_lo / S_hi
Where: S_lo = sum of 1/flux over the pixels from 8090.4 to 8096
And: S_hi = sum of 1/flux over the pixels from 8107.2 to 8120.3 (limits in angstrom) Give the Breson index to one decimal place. 0.4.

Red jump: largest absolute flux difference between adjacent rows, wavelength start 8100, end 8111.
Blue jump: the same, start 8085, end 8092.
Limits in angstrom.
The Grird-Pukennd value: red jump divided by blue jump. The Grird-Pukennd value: 3.8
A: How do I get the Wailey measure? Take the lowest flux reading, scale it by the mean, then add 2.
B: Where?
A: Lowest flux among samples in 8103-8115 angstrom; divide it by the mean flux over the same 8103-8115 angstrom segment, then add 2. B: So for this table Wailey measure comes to 2.97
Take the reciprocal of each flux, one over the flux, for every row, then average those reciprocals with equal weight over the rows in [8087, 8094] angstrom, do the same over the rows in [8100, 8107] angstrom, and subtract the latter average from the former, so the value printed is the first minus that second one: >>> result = -0.009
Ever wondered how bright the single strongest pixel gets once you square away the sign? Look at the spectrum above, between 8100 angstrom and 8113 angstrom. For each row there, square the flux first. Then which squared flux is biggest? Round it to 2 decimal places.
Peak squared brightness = 7.78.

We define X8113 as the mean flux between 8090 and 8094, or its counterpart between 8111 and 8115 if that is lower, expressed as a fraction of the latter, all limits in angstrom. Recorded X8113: 0.99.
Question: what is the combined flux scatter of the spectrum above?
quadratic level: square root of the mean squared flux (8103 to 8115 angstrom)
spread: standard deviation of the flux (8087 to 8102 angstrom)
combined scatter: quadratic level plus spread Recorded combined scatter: 2.72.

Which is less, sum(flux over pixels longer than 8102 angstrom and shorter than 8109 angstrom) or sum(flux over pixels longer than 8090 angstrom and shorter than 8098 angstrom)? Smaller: 10.6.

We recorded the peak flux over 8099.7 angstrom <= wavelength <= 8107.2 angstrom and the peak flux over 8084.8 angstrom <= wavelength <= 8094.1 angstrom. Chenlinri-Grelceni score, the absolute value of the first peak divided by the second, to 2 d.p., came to 0.98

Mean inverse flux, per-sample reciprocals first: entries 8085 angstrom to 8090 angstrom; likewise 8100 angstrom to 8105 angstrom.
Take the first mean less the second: -0.007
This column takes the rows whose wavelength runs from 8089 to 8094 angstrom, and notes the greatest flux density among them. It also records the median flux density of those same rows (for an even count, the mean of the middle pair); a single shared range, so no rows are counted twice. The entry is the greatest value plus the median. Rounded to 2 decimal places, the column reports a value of 5.41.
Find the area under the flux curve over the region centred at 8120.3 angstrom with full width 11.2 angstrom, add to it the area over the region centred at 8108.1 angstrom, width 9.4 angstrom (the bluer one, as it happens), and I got 55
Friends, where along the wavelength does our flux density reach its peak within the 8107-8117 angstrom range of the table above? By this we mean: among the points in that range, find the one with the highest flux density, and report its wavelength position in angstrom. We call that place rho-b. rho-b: 8108.12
